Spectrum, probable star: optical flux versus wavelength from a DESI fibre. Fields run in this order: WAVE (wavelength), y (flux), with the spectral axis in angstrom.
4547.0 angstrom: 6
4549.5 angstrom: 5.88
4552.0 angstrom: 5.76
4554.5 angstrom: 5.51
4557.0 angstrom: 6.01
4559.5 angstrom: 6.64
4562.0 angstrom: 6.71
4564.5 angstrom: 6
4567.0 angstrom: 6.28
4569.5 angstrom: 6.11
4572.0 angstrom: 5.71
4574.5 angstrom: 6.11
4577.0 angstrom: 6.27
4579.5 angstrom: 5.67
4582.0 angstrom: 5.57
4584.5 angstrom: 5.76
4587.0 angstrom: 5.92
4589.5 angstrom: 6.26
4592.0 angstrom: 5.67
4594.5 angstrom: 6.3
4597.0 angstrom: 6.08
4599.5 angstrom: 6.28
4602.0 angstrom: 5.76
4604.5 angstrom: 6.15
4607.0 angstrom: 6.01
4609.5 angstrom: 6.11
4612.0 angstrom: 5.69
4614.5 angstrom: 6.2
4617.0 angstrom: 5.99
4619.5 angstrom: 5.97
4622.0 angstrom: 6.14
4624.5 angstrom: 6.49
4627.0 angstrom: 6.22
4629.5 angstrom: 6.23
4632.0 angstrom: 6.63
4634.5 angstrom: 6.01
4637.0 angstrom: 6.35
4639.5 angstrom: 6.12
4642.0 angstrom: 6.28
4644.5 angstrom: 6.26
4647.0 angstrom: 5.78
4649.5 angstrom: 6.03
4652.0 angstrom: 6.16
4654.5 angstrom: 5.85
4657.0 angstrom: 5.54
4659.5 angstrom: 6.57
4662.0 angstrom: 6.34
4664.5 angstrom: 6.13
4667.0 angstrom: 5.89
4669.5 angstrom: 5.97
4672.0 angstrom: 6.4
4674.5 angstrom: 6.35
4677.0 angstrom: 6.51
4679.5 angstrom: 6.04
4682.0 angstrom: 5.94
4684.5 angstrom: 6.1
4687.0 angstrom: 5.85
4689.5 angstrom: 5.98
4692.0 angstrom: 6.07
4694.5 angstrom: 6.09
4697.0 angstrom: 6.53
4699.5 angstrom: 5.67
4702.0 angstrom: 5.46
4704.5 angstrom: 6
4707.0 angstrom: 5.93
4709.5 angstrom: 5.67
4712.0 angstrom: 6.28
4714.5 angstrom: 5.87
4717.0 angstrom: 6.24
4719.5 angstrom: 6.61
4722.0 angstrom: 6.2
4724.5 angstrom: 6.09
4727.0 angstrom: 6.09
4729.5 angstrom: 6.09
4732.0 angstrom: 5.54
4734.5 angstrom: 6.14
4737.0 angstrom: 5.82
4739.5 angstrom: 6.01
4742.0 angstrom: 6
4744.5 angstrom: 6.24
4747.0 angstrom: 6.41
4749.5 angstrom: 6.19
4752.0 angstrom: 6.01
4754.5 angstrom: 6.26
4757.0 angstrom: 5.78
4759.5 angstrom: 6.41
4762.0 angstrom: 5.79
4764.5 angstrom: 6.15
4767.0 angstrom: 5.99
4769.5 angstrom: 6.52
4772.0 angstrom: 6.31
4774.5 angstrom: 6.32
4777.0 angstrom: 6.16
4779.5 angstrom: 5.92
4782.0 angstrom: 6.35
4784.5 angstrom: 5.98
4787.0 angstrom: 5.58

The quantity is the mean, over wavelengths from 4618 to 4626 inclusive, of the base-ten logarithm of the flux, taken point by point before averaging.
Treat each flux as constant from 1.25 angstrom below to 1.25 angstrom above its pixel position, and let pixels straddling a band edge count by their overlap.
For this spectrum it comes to 0.792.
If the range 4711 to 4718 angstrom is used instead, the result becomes 0.787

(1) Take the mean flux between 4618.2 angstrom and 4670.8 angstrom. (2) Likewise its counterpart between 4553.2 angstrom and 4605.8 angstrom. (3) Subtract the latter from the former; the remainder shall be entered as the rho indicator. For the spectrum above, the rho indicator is 0.10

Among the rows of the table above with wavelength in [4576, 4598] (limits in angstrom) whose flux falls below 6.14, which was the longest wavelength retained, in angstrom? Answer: 4597.0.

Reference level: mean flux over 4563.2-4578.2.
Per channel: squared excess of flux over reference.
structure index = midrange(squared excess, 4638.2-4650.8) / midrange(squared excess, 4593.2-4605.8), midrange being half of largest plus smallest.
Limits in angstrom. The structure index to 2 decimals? 0.89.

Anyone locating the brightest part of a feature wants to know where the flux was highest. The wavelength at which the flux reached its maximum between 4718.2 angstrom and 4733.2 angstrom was 4719.5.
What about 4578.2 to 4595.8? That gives 4594.5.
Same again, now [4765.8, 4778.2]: 4769.5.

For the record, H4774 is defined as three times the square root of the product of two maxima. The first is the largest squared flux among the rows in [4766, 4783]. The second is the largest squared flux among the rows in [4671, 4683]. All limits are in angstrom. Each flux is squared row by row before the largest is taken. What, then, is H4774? 127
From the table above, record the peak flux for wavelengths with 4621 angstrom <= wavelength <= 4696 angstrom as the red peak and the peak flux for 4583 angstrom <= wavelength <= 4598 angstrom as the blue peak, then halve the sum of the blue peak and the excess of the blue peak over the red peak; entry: 2.985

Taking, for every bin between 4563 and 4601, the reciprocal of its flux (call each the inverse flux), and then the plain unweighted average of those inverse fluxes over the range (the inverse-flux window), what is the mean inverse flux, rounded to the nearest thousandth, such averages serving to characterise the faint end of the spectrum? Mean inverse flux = 0.167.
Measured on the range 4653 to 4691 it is 0.164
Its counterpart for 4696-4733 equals 0.167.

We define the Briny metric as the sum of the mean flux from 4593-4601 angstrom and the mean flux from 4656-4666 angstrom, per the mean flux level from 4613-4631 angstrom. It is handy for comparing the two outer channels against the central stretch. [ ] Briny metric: 2.00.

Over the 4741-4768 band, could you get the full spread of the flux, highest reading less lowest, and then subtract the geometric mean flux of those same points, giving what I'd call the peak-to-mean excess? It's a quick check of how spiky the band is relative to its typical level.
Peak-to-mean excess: -5.5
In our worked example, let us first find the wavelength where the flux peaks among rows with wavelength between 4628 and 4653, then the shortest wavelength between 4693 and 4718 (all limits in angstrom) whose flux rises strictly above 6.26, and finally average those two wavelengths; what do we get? 4664.5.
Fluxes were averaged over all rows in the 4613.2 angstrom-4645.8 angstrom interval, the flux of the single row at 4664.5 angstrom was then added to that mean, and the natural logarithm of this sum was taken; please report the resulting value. 2.51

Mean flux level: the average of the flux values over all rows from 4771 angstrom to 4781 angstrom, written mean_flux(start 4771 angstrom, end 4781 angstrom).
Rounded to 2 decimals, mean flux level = 6.18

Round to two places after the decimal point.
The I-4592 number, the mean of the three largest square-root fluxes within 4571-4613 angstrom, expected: 2.51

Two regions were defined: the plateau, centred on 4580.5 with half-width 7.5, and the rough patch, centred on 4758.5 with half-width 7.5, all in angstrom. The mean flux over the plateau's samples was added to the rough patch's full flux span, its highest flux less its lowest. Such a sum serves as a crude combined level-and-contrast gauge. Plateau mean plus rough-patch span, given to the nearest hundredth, 6.51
